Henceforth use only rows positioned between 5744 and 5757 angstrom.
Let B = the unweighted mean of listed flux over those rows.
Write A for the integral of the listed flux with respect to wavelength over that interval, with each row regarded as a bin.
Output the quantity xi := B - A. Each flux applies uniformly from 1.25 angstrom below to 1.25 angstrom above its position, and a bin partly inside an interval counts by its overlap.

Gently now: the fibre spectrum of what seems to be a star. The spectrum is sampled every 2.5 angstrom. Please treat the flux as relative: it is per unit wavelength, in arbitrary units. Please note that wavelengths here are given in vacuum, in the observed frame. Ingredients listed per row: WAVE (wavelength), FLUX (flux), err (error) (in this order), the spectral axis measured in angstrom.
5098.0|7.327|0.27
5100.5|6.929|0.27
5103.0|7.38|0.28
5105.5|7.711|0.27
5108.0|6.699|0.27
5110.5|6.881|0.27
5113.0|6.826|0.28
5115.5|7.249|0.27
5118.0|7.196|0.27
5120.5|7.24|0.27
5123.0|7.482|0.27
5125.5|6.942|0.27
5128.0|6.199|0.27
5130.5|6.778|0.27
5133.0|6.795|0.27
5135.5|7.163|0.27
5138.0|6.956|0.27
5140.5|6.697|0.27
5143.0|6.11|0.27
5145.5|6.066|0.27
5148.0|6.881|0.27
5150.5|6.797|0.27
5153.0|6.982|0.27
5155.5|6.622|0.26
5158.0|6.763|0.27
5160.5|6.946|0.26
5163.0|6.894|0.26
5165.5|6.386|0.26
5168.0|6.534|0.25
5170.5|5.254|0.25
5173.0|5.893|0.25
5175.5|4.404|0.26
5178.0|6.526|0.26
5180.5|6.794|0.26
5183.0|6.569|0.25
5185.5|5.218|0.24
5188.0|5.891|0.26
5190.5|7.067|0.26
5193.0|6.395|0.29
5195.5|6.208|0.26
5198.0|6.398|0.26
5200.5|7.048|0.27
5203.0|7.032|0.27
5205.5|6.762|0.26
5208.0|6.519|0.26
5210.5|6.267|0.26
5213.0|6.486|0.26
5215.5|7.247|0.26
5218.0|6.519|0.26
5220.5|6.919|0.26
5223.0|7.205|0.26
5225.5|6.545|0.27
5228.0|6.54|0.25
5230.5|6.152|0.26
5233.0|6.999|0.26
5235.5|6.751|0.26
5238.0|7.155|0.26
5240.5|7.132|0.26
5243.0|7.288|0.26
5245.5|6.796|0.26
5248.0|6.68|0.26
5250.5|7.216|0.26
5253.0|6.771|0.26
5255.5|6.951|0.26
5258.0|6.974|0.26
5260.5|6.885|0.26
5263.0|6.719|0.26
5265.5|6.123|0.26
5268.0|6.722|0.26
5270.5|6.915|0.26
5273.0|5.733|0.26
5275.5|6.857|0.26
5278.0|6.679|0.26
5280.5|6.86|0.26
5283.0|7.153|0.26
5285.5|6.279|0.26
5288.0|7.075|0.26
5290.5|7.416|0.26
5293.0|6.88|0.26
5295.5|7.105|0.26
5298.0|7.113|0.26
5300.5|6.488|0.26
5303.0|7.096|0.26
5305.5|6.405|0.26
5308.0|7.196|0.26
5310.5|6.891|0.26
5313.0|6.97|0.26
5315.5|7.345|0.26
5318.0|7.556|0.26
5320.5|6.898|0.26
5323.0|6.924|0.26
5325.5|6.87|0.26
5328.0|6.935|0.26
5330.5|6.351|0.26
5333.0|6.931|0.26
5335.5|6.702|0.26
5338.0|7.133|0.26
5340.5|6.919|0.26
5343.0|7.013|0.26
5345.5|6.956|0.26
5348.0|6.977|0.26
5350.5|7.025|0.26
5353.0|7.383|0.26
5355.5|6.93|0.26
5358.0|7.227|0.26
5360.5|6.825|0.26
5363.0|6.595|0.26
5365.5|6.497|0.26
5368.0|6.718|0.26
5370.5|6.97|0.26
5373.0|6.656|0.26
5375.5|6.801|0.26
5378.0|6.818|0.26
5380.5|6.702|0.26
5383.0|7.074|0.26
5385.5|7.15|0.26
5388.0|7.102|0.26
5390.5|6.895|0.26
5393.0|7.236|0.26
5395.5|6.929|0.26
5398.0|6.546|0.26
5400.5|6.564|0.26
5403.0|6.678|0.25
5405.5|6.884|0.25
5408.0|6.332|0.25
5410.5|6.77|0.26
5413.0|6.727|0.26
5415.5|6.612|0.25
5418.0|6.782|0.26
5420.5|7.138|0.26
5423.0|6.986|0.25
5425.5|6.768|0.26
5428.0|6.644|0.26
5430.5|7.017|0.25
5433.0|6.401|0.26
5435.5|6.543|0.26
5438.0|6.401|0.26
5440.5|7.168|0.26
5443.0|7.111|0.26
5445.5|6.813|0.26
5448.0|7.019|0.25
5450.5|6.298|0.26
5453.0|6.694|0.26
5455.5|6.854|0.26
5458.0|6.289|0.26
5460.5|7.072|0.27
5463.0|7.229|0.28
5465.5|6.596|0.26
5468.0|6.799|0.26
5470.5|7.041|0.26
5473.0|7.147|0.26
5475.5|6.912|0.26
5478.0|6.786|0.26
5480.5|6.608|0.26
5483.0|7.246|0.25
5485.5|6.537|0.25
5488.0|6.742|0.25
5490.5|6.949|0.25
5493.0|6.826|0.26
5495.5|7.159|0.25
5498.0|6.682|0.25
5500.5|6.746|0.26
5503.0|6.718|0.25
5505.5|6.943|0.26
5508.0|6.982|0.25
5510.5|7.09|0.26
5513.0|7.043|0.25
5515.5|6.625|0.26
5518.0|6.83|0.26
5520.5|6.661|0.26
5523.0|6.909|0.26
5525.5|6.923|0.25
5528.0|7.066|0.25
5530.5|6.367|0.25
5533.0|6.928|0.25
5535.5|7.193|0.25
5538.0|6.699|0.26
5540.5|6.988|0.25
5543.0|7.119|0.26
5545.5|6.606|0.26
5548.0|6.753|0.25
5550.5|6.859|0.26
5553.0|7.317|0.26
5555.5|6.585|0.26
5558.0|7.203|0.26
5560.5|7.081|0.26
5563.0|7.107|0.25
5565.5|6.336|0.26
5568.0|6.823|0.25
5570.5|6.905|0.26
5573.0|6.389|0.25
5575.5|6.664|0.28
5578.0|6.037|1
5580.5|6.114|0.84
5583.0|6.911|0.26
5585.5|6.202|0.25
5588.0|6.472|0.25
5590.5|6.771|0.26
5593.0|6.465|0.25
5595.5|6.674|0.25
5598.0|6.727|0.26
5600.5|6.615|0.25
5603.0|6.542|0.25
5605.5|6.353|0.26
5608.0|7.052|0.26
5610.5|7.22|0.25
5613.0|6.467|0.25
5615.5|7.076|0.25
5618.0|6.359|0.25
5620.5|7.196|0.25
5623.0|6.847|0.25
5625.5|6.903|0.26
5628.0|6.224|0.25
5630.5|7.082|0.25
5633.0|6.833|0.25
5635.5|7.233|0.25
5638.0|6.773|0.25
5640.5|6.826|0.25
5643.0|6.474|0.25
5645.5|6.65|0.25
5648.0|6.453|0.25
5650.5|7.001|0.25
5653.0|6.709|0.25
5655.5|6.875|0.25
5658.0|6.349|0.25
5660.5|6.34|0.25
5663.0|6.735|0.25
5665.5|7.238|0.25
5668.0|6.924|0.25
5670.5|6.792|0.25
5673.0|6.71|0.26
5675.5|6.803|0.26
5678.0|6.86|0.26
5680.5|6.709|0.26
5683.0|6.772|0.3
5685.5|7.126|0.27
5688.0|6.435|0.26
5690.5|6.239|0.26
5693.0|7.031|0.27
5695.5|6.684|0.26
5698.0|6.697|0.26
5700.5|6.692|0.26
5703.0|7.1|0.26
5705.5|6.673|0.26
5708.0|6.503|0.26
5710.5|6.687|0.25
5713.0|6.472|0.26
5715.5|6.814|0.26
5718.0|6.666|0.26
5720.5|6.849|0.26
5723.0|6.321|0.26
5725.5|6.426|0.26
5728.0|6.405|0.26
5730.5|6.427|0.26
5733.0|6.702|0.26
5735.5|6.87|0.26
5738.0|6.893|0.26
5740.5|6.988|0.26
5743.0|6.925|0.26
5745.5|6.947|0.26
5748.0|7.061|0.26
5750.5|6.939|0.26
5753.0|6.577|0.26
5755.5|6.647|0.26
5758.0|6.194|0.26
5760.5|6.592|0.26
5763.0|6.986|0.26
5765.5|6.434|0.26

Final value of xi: -81.9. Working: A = 88.7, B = 6.83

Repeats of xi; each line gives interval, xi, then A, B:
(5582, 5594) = -72.1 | 78.7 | 6.56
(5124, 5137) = -81.5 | 88.3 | 6.78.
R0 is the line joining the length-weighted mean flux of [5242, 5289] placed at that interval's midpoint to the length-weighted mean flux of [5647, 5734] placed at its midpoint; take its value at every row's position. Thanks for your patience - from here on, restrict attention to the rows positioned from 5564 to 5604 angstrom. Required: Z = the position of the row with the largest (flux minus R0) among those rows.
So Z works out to 5583.0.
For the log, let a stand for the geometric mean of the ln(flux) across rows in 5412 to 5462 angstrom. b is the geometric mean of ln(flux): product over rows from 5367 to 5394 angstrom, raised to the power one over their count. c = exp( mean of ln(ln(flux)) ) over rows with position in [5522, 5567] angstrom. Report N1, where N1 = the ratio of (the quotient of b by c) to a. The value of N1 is 0.525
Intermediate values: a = 1.911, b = 1.93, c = 1.929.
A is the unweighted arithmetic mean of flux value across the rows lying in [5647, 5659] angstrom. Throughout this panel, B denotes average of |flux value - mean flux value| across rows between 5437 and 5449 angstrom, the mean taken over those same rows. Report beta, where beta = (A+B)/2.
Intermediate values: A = 6.68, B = 0.24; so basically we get 3.46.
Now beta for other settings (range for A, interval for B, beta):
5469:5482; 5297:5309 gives 3.61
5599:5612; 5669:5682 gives 3.40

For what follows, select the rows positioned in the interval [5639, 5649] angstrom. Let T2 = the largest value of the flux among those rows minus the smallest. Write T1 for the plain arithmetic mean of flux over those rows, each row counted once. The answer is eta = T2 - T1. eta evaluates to -6.23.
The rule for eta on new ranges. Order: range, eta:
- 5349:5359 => -6.69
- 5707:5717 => -6.28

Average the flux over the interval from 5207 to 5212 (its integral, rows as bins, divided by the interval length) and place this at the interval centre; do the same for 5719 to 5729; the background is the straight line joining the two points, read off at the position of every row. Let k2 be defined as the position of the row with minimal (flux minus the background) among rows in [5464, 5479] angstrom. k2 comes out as 5465.5 angstrom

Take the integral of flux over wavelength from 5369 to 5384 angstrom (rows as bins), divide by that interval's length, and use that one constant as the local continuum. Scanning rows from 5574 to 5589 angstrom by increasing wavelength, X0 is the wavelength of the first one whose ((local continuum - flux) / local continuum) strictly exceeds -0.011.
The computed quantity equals 5575.5 angstrom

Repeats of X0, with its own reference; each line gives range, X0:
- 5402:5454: 5403.0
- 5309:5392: 5310.5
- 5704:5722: 5705.5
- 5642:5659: 5643.0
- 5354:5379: 5360.5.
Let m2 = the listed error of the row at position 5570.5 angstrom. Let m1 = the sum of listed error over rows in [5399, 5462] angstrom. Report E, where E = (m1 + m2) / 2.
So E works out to 3.35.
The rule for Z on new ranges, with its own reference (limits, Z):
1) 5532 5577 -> 5553.0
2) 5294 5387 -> 5318.0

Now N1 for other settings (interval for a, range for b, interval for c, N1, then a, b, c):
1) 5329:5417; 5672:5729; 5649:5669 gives 0.517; 1.923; 1.90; 1.911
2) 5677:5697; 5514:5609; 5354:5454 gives 0.522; 1.906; 1.91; 1.916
